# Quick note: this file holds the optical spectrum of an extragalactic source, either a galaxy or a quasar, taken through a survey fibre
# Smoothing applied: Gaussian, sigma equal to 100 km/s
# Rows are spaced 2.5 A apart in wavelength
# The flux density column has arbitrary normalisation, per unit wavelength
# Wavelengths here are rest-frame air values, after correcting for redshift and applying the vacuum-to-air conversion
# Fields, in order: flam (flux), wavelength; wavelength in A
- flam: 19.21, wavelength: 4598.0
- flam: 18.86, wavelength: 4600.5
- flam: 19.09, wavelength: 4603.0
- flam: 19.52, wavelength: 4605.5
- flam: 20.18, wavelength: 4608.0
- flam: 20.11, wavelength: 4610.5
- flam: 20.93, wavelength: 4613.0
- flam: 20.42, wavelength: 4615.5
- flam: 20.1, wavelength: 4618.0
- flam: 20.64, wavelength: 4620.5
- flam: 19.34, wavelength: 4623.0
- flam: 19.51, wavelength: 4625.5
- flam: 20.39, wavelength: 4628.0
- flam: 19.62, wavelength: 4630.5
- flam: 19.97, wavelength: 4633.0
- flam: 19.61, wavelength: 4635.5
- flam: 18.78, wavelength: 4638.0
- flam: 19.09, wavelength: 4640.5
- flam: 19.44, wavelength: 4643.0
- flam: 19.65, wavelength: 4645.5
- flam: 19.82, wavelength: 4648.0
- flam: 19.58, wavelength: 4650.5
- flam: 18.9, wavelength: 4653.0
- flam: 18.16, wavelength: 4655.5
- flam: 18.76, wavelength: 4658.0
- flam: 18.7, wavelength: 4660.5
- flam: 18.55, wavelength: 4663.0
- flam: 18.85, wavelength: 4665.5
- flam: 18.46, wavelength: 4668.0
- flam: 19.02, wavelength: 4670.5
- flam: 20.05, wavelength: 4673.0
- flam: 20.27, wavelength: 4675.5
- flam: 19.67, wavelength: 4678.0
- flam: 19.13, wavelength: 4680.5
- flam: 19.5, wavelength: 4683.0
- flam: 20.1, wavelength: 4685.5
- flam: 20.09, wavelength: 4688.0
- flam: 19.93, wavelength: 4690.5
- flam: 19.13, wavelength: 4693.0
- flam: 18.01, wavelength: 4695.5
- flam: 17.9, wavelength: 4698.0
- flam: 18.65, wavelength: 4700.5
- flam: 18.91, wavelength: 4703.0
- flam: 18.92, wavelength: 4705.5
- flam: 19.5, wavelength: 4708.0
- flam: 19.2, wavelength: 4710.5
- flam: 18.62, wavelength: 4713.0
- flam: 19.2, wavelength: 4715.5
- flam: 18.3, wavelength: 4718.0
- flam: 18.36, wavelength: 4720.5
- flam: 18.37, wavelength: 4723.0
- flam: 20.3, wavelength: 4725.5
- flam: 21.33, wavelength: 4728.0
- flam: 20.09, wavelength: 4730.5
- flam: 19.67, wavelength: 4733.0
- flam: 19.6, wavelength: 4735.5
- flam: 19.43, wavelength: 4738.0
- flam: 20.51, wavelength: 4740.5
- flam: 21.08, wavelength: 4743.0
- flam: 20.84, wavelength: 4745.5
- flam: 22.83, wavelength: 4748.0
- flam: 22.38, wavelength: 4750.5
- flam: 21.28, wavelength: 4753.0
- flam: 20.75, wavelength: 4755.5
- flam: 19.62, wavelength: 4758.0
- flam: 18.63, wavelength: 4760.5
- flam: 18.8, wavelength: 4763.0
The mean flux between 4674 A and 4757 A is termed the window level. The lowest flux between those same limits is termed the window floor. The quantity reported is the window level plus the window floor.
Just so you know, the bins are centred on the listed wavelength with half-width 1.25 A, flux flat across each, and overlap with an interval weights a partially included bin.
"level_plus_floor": 37.7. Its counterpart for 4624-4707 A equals 37.1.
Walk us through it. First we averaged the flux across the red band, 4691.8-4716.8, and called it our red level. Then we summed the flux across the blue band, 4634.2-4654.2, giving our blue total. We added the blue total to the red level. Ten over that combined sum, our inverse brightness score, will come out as 0.058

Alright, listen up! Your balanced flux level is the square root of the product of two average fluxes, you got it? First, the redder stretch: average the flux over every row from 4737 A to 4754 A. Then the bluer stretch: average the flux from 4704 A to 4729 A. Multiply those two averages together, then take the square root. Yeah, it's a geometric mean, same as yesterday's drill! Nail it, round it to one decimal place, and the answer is 20.2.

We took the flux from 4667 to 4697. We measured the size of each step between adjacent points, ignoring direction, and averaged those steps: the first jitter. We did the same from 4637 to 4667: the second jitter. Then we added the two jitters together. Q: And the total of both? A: 0.89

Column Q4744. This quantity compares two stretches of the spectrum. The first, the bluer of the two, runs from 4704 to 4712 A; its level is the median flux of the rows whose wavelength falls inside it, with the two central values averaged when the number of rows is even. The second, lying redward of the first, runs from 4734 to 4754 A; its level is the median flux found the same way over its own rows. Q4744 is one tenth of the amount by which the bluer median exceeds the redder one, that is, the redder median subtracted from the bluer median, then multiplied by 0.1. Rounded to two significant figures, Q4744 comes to -0.18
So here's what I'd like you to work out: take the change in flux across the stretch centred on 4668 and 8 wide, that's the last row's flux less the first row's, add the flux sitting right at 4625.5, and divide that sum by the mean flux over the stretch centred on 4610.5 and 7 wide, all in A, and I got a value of 0.96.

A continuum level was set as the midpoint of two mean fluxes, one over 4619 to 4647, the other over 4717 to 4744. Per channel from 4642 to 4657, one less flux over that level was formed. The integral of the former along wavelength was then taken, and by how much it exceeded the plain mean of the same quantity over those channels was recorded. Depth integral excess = 0.3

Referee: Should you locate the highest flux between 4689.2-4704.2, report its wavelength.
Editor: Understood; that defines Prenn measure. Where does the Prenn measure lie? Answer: 4690.5 A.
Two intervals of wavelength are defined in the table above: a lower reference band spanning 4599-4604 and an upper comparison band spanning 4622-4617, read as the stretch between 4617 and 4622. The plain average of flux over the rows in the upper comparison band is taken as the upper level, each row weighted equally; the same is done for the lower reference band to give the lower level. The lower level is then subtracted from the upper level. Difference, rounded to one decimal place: 1.4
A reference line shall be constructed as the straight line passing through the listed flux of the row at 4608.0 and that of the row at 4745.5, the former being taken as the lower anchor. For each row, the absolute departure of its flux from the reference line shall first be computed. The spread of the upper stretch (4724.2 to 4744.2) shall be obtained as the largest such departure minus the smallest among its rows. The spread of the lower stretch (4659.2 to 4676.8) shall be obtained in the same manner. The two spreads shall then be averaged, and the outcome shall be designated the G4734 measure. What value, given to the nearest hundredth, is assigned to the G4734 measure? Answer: 1.45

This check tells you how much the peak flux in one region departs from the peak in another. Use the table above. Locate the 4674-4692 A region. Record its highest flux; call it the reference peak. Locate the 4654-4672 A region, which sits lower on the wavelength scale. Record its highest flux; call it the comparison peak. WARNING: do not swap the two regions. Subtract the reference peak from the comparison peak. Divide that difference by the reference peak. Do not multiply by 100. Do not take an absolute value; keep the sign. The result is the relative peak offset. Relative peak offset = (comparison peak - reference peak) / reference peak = -0.062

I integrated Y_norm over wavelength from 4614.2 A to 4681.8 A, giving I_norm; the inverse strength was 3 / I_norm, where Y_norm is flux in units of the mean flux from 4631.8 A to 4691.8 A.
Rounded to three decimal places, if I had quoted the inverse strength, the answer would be 0.044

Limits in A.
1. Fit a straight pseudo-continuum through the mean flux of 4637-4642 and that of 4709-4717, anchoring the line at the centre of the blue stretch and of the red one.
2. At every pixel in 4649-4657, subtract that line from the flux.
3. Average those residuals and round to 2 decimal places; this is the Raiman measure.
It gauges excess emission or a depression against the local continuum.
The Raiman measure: -0.07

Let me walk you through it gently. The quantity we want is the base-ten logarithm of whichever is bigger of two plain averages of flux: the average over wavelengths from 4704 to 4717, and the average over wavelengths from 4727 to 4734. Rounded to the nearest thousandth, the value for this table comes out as 1.309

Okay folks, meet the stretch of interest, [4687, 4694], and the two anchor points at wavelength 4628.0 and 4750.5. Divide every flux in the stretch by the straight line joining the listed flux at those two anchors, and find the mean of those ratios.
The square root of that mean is 0.960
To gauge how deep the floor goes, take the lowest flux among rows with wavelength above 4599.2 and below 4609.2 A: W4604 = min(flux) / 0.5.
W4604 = 37.7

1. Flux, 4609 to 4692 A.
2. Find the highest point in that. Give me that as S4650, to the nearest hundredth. 20.93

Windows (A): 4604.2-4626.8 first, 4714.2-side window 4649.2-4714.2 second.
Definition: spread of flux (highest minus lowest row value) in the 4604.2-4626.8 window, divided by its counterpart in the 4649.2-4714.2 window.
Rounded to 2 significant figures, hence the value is 0.67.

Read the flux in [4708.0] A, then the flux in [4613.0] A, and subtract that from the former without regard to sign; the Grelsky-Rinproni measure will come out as 1.4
